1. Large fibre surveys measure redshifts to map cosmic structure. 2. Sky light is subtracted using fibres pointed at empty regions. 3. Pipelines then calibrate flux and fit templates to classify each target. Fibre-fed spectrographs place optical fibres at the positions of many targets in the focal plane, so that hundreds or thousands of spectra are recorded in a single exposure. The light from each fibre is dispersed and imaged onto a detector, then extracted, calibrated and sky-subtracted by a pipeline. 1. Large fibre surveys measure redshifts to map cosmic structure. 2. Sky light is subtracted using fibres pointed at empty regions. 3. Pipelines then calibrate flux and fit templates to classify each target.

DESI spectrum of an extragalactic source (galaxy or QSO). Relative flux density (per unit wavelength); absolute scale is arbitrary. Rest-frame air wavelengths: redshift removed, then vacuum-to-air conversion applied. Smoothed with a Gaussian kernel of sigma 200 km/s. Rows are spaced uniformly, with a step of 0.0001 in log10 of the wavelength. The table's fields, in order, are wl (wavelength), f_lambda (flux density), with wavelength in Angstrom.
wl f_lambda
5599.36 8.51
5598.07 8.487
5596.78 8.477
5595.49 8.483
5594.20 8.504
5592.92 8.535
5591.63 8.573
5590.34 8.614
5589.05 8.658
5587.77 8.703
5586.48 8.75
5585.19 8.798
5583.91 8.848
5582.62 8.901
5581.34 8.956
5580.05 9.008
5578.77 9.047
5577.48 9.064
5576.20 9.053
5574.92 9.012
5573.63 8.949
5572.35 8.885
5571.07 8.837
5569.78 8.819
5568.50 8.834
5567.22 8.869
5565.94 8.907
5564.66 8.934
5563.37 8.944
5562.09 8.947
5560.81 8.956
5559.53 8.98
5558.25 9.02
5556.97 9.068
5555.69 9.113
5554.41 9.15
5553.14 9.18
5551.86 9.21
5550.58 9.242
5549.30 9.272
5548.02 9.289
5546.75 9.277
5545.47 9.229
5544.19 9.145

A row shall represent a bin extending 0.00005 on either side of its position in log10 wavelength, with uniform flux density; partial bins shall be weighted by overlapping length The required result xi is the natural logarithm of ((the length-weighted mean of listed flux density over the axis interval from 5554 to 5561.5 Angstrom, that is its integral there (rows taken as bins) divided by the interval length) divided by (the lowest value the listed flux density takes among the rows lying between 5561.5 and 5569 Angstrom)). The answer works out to 0.023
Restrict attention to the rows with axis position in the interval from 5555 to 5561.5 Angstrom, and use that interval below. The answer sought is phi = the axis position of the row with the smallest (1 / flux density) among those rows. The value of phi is 5555.69 Angstrom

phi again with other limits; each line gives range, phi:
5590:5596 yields 5590.34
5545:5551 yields 5548.02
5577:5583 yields 5577.48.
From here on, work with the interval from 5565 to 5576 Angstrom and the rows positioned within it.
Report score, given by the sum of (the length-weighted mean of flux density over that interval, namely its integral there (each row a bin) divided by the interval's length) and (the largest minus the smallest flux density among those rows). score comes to 9.09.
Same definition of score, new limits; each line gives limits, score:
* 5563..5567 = 8.95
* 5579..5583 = 9.09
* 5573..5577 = 9.11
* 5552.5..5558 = 9.24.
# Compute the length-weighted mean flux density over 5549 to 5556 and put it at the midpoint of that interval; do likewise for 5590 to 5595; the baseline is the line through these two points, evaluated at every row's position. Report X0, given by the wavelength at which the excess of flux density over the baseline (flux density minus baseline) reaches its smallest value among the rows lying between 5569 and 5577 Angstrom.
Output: 5569.78 Angstrom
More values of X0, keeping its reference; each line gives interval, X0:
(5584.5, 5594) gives 5592.92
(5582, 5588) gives 5587.77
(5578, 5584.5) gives 5583.91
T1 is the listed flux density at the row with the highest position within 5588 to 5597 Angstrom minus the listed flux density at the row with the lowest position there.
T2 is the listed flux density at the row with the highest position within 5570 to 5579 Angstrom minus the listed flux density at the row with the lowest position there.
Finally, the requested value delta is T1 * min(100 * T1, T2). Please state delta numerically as 3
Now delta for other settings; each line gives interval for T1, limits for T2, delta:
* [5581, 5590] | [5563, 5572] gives 9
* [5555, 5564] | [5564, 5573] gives 3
